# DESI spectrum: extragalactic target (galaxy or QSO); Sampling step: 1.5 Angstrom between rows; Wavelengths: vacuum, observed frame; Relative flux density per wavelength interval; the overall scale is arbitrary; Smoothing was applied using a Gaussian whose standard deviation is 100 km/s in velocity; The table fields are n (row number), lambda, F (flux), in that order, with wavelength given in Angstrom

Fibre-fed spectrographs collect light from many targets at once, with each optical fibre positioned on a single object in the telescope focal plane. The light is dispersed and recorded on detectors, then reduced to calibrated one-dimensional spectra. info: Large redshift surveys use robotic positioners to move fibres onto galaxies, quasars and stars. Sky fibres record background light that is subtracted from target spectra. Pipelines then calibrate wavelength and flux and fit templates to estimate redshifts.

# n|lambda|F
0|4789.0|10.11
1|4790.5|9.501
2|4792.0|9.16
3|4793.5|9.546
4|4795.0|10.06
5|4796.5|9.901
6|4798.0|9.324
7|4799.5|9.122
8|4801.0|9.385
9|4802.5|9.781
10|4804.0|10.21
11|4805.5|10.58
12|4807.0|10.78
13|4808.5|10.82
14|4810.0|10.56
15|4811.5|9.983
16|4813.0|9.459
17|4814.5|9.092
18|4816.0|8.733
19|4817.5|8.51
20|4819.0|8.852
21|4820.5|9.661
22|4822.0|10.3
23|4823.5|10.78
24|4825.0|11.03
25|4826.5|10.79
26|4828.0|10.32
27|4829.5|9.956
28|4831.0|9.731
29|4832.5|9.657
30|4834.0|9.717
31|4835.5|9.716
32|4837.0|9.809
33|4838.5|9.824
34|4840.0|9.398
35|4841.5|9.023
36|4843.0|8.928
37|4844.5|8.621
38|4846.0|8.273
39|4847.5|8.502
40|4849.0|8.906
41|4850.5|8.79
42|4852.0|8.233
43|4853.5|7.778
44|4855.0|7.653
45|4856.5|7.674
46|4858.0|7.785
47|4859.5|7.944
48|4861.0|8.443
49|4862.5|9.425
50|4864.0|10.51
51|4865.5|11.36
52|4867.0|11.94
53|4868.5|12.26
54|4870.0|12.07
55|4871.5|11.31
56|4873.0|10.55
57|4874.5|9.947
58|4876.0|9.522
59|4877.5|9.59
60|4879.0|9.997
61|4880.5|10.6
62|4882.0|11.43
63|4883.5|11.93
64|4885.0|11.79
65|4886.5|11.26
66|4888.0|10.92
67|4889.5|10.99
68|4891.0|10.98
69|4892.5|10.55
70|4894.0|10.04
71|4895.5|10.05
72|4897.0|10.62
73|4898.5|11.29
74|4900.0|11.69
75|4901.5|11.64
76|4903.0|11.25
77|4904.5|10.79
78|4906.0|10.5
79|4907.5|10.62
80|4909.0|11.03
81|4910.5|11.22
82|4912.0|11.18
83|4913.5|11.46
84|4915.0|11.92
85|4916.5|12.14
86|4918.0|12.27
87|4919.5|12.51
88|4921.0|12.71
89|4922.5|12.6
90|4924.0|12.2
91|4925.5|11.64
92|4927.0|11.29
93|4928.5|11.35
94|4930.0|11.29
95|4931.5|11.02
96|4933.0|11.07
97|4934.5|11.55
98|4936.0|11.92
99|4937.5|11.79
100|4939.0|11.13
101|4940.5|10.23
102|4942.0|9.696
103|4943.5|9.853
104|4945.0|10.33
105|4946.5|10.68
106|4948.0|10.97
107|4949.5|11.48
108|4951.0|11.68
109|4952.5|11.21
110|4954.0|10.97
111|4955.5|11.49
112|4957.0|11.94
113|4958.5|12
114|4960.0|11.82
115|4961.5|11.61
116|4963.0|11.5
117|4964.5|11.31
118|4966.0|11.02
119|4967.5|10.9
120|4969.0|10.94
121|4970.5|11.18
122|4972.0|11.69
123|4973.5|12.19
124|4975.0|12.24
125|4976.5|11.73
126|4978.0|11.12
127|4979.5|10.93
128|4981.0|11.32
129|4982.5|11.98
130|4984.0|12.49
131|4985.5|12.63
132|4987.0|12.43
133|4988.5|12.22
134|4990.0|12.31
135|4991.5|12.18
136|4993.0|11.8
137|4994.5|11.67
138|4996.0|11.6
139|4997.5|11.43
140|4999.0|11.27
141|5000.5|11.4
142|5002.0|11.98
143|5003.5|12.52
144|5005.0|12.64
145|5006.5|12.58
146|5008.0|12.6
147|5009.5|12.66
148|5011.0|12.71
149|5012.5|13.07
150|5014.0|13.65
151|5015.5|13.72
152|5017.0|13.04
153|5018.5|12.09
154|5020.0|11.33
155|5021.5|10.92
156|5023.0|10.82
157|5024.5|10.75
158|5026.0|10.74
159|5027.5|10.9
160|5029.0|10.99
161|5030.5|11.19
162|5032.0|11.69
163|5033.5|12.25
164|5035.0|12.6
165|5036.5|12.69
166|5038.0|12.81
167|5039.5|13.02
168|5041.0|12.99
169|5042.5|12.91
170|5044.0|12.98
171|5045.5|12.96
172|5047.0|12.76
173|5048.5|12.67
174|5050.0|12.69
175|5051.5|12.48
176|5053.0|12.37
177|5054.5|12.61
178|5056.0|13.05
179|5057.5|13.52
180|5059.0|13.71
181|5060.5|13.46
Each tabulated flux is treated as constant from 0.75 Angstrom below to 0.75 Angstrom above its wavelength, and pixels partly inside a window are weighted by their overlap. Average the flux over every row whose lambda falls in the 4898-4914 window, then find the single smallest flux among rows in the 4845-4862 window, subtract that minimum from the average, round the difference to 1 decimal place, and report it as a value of 3.5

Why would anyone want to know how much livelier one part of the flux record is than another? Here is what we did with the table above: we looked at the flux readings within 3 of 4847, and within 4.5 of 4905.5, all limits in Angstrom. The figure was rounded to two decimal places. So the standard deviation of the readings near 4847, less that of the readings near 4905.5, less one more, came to -1.16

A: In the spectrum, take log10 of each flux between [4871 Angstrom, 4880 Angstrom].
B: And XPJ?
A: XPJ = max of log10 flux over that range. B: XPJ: 1.053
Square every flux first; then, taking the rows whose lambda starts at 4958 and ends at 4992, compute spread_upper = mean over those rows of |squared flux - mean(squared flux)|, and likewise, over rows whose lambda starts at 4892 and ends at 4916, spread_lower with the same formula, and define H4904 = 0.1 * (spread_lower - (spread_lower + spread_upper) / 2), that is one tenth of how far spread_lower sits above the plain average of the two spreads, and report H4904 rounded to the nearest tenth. 0.0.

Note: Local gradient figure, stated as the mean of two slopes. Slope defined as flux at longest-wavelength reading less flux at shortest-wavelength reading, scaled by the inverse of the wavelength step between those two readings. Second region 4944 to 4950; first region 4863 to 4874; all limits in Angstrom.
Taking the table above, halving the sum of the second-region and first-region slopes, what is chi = 0.13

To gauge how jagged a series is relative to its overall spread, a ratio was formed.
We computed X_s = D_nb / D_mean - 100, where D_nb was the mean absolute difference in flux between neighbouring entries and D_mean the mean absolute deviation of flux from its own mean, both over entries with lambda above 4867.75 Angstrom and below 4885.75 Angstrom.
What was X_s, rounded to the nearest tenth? -99.5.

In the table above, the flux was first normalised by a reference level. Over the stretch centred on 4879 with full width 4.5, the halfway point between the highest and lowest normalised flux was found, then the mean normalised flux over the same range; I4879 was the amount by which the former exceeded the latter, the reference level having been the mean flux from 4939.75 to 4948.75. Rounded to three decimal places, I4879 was 0.003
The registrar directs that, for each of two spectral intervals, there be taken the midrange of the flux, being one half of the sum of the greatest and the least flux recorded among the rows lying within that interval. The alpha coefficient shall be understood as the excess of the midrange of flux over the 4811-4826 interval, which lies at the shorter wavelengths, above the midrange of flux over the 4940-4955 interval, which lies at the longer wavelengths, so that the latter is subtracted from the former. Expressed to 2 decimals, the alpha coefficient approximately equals -0.92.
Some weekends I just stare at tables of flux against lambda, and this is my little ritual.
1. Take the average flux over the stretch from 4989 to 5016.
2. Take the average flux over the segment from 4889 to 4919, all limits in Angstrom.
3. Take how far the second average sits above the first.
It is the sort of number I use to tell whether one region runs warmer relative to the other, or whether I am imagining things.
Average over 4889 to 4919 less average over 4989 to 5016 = -1.2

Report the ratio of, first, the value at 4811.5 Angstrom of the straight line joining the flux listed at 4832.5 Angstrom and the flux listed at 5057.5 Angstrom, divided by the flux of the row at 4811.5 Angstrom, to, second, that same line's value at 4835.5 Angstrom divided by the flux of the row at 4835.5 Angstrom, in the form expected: 0.93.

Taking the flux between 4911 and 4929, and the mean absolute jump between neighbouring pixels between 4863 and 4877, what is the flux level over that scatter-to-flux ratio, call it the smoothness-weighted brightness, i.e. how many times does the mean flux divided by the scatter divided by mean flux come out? 254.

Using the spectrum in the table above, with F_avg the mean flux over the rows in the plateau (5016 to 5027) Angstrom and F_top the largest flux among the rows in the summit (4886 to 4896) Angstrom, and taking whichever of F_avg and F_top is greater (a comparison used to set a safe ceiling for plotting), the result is 11.4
